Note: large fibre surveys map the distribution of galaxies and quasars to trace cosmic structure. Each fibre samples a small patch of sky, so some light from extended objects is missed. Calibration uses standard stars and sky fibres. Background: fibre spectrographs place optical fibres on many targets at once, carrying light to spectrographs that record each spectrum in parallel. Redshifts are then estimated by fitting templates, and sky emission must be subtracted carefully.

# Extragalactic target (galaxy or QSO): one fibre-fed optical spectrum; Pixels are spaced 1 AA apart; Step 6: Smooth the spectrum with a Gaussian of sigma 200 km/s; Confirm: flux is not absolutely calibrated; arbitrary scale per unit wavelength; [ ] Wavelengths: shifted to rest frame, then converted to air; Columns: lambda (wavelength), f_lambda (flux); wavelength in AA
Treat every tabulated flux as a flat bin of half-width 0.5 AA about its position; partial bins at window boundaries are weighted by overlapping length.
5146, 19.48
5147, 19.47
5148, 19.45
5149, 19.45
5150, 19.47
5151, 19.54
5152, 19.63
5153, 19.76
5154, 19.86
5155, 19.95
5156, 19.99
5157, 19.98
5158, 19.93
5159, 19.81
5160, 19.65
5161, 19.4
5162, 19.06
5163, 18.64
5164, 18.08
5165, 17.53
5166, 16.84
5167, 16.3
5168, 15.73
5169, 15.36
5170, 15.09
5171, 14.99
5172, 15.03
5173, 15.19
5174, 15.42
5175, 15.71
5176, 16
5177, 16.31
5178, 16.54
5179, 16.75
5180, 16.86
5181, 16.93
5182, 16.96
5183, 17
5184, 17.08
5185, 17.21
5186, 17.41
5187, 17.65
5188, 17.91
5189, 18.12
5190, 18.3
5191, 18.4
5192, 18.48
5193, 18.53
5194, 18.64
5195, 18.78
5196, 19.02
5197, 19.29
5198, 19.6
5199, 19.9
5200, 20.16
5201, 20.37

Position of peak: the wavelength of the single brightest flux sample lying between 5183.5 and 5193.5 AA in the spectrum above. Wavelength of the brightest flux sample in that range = 5193 AA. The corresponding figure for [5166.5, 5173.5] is 5167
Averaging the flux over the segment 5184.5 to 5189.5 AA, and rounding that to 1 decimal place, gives 17.7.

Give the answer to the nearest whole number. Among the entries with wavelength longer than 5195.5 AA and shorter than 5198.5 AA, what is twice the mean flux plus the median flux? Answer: 58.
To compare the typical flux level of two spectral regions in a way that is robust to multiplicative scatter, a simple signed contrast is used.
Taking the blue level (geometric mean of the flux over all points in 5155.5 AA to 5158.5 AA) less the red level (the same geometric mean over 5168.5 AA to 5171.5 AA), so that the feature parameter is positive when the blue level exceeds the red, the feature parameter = 4.8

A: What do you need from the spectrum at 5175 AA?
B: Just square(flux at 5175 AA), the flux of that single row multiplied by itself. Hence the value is 247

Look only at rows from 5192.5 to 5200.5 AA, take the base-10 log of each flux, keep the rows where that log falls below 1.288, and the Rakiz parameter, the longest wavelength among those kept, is 5197 AA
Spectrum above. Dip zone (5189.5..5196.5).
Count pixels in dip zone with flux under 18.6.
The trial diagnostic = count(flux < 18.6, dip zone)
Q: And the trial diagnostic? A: 4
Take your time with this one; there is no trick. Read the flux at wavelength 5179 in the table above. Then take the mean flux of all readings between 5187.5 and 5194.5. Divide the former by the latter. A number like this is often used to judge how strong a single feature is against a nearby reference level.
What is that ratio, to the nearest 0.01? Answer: 0.91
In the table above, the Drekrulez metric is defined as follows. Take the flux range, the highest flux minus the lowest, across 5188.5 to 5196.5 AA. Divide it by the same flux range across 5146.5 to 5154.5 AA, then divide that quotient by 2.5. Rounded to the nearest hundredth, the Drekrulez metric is 0.88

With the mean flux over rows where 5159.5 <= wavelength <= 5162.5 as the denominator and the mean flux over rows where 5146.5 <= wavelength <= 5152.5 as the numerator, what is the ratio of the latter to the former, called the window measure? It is 1.01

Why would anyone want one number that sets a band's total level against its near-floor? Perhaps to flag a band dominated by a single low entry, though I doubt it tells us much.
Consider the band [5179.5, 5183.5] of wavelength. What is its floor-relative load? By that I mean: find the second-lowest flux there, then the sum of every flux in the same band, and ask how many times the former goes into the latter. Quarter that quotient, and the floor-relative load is 1.00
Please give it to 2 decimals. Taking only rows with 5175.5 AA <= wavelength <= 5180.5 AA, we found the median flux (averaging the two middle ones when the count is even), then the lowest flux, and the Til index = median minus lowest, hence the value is 0.54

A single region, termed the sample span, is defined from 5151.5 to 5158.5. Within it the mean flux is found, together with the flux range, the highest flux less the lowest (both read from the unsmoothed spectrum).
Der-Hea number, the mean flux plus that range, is 20.2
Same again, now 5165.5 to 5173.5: 17.4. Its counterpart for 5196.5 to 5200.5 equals 20.6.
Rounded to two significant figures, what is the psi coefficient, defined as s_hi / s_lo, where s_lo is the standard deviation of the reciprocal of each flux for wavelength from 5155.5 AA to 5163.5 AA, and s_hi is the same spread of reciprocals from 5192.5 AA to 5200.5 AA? 1.2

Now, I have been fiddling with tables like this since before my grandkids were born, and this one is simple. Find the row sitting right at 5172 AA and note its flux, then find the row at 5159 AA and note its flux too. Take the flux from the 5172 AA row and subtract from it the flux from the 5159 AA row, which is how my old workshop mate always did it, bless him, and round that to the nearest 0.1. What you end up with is -4.8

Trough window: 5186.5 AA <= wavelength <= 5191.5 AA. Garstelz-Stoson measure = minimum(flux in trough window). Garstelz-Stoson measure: 17.65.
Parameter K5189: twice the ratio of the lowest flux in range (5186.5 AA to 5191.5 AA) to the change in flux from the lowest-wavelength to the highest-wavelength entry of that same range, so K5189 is 47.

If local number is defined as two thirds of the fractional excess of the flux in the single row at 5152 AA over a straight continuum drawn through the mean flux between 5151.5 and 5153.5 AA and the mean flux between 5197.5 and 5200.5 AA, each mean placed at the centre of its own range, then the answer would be -0.0021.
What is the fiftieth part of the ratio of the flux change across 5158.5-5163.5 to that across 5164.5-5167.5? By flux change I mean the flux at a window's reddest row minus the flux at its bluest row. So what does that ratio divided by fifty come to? 0.019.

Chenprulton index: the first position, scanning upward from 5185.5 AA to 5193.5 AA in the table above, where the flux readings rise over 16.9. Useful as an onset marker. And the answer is 5186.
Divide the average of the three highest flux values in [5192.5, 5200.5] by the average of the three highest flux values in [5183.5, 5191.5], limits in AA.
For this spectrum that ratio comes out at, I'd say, 1.09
